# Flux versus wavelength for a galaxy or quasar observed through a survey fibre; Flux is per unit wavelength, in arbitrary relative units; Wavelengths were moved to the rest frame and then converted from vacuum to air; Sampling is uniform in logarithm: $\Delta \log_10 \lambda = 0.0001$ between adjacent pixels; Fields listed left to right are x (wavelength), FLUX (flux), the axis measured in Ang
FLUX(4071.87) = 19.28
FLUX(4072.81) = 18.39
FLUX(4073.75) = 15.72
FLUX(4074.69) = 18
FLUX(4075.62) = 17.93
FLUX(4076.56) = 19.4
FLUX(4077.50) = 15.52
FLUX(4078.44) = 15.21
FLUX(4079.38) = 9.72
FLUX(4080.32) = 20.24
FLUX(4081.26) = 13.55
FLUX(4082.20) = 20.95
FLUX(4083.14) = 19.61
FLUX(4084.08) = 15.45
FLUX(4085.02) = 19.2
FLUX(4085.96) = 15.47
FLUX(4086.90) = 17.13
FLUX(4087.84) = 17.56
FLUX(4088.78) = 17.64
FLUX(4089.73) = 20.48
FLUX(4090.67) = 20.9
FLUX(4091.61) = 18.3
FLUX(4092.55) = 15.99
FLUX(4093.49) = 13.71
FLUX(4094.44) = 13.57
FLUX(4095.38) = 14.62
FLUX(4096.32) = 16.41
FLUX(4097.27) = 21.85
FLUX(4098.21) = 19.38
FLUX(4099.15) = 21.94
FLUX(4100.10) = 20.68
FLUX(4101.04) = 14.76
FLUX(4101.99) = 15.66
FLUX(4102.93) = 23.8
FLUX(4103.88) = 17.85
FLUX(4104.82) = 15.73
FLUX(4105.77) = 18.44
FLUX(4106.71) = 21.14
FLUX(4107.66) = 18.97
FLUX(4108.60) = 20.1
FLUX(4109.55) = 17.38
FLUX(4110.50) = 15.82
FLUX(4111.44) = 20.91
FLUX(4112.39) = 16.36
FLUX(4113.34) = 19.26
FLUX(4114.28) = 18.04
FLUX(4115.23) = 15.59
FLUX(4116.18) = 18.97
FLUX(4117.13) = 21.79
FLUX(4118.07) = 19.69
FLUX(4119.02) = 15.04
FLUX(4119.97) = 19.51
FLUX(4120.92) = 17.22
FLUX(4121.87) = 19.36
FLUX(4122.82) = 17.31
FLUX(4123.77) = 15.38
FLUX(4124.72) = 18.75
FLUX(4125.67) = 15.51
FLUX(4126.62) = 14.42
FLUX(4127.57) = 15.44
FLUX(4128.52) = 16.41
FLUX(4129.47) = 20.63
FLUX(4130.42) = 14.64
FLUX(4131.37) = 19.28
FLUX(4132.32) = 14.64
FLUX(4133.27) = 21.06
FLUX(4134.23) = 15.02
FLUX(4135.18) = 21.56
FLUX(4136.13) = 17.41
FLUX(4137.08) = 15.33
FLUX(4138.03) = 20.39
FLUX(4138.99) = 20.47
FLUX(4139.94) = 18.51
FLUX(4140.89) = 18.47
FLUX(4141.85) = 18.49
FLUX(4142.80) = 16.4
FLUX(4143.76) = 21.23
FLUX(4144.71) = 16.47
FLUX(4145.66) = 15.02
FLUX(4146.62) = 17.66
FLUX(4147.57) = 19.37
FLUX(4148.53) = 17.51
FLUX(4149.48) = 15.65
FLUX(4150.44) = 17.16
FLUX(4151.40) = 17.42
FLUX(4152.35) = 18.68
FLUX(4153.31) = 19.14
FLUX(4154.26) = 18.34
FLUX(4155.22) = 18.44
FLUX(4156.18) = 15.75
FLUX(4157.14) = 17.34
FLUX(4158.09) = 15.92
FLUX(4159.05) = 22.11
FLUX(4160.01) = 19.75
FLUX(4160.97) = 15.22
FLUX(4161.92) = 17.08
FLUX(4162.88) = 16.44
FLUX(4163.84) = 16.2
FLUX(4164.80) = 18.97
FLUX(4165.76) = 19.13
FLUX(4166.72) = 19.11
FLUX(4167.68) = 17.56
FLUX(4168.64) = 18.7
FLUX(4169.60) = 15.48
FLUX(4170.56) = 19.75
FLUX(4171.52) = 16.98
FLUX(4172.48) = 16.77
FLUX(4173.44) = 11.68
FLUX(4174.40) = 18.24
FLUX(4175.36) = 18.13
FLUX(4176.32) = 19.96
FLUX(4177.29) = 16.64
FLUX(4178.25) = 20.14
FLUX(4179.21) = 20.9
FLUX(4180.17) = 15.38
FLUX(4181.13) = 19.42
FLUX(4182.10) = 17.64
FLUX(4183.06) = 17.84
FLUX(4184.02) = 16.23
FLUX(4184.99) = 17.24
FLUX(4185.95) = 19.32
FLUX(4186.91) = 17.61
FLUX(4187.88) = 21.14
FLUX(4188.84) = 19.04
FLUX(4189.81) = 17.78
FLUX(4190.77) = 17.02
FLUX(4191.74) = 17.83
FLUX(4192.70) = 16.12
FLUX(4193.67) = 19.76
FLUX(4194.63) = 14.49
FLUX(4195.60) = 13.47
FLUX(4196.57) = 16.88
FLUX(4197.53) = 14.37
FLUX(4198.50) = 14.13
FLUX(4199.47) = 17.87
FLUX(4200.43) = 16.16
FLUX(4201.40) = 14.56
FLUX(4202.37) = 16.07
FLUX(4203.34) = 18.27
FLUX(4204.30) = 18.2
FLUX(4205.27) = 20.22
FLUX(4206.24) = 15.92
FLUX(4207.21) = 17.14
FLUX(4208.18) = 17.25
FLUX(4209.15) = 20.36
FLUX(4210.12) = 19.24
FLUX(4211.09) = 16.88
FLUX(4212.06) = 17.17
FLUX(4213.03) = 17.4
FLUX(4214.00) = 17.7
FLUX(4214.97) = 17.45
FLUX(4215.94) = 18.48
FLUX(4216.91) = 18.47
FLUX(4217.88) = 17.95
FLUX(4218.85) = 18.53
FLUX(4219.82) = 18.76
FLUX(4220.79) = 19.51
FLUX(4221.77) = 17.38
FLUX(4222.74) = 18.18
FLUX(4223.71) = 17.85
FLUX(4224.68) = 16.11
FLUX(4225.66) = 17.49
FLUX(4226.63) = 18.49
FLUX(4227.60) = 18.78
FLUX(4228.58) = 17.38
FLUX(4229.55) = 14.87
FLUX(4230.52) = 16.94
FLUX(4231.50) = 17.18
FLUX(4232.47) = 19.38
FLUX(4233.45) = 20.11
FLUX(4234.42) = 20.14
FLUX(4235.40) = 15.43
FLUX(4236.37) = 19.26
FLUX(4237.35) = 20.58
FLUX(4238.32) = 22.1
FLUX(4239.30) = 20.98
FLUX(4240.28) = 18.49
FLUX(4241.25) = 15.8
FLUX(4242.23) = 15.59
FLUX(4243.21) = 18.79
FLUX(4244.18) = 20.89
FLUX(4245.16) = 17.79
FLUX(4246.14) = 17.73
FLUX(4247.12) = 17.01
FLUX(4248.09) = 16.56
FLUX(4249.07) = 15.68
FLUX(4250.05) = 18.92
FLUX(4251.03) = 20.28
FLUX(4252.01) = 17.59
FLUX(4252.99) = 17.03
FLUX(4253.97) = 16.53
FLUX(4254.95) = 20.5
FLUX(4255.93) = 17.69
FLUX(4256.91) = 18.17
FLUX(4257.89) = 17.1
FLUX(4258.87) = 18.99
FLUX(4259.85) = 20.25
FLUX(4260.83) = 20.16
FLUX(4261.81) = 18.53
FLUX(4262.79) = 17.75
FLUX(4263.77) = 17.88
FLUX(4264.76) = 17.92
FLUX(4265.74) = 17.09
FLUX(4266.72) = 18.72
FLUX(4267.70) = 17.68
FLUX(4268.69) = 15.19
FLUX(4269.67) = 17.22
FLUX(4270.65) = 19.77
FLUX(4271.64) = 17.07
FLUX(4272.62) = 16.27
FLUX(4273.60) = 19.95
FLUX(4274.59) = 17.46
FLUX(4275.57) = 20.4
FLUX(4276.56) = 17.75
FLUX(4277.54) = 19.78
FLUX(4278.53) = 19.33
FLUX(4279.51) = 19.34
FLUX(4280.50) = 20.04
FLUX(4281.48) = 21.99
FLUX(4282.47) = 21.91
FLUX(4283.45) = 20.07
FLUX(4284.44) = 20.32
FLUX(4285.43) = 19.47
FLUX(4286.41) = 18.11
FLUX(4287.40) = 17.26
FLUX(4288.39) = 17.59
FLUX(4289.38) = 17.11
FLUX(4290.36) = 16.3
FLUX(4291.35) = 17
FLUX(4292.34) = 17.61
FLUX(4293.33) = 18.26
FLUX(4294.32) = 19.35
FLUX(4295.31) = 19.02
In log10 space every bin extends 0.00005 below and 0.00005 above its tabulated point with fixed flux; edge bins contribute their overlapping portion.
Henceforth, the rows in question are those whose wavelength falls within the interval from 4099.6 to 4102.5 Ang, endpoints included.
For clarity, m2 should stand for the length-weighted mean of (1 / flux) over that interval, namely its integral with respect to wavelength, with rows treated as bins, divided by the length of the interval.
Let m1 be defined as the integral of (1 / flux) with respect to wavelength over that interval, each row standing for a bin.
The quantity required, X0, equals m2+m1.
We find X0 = 0.232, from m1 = 0.173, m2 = 0.0596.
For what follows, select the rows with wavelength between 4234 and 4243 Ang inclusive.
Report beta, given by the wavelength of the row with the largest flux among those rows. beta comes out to 4238.32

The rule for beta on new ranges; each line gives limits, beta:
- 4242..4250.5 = 4244.18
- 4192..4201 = 4193.67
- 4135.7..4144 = 4143.76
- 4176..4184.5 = 4179.21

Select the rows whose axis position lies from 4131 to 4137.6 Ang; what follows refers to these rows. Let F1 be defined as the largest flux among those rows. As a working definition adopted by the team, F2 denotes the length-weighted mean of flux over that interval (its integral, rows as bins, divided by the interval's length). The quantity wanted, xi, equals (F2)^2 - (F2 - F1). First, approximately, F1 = 21.56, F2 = 17.8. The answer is 319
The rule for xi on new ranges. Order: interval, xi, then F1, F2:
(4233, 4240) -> 393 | 22.1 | 19.8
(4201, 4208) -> 300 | 20.22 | 17.2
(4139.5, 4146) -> 322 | 21.23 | 17.9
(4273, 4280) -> 366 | 20.4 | 19.1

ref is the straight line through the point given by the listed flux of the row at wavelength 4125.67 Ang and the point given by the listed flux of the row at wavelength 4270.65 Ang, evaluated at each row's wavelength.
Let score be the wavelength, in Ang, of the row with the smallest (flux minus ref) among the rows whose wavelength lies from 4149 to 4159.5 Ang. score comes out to 4156.18 Ang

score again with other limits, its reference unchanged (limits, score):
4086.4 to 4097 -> 4094.44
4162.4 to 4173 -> 4169.60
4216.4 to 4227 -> 4224.68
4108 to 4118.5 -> 4115.23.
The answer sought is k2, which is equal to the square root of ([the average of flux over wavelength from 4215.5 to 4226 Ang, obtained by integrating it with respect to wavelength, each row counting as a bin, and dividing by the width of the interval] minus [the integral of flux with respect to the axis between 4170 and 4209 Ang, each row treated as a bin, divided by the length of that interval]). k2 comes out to 0.84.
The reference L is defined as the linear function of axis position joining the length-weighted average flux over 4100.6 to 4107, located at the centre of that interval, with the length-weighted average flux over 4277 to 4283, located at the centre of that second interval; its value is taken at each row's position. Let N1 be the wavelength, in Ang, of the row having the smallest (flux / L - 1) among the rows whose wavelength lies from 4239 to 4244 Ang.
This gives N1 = 4242.23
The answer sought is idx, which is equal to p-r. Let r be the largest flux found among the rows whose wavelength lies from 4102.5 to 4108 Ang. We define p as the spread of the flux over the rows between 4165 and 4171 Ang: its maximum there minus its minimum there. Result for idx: -19.5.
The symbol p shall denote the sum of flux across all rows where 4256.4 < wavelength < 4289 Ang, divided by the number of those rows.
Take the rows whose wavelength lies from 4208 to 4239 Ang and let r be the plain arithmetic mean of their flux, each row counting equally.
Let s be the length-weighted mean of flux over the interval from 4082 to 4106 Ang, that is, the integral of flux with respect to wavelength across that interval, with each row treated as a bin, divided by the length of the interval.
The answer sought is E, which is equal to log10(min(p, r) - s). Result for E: -0.54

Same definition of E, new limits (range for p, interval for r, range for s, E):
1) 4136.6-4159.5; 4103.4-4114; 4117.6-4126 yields -0.39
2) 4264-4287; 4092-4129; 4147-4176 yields -0.83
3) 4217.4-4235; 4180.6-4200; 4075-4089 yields -0.56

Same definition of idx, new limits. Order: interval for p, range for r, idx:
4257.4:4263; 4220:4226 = -16.4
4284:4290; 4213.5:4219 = -15.3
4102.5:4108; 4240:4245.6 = -12.8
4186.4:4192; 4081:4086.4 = -16.8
